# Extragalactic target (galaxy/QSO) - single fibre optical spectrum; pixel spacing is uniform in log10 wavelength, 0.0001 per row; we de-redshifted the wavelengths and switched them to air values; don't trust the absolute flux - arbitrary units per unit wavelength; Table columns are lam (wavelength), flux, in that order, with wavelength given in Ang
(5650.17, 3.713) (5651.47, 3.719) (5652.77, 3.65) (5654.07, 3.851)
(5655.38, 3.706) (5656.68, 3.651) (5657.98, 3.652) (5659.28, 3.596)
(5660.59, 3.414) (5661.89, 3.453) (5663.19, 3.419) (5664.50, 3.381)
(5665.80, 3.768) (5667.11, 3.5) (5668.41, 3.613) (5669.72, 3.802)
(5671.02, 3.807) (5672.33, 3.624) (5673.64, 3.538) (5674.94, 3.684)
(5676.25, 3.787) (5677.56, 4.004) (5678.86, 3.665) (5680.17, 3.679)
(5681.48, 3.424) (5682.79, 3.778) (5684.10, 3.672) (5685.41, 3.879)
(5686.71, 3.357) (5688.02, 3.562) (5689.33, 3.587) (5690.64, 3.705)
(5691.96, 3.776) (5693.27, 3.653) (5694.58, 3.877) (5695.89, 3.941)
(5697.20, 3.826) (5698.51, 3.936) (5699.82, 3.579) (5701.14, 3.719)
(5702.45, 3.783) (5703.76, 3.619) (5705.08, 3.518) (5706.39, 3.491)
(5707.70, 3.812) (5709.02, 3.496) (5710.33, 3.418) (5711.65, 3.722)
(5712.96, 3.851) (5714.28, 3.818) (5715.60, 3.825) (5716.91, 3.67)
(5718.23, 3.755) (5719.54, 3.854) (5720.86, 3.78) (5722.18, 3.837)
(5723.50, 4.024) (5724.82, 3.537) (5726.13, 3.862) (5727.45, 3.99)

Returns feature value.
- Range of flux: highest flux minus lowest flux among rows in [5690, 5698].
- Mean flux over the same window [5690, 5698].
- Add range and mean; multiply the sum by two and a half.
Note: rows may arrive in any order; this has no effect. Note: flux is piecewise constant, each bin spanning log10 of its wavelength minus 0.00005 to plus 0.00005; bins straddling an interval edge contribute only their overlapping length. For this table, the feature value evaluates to 10.2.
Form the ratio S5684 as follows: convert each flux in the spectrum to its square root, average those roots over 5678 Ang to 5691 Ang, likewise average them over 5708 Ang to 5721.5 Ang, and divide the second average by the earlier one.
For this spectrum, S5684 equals 1.01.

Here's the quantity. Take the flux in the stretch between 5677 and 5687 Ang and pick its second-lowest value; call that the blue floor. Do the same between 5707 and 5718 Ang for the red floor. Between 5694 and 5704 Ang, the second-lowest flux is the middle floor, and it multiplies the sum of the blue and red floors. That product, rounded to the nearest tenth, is 25.0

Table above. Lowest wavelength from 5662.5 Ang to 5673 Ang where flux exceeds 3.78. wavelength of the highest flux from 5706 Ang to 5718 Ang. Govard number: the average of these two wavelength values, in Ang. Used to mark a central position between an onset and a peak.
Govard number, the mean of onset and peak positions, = 5691.3 Ang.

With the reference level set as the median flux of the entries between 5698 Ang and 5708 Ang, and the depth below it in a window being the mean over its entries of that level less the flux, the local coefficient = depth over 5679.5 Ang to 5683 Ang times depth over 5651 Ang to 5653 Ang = -0.001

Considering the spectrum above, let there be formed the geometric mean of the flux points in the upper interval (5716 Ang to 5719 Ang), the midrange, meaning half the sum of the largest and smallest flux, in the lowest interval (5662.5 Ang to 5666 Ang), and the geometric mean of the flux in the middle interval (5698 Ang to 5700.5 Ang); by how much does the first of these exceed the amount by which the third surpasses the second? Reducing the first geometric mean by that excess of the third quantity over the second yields 3.53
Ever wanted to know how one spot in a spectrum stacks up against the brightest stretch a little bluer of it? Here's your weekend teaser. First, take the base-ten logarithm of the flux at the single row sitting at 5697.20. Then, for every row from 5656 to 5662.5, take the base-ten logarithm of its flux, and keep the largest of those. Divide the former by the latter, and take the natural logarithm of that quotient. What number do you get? 0.04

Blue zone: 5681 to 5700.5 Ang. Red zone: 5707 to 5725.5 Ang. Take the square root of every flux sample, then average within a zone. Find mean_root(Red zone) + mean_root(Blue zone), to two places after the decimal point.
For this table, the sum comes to 3.86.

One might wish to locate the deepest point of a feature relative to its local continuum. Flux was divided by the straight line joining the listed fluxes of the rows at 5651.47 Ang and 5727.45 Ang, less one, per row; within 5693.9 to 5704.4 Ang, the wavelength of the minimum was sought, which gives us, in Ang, 5699.82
